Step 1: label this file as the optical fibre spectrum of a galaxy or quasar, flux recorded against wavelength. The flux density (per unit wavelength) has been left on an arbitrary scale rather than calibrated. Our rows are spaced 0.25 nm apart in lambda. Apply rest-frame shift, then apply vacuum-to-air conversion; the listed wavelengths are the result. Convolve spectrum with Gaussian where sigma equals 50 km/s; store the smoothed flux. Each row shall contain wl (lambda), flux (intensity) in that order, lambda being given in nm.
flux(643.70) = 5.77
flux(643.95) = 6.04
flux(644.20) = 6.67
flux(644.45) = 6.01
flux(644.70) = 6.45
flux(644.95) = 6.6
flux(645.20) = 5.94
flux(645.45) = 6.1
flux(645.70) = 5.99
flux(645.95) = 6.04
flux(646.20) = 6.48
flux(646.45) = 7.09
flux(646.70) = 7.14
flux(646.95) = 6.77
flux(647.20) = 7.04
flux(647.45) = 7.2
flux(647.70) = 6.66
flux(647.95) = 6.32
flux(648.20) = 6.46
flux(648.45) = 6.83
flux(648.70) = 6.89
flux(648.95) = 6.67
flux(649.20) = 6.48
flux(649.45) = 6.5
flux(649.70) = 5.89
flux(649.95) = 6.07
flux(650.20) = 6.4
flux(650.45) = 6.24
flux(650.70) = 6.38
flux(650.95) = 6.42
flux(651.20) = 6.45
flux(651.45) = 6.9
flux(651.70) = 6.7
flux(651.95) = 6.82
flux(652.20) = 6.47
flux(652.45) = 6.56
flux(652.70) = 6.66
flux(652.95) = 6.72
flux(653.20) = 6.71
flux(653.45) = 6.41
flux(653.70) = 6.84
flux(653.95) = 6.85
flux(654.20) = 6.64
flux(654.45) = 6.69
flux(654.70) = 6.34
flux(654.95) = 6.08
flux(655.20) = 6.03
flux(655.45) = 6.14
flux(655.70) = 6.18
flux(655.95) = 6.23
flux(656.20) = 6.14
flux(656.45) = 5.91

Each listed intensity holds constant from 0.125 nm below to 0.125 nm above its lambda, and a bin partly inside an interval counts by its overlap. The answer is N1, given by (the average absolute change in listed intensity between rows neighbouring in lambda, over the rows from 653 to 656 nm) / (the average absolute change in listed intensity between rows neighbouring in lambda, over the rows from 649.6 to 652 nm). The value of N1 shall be 0.92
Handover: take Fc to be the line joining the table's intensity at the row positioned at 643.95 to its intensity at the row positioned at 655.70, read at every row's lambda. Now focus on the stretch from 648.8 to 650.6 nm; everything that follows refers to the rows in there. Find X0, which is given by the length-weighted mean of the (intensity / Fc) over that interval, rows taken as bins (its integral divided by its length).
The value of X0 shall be 1.04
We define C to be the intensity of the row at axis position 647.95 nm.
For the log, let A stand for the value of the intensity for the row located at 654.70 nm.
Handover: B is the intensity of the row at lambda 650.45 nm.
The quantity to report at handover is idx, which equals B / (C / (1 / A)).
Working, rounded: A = 6.34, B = 6.24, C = 6.32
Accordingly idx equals 0.156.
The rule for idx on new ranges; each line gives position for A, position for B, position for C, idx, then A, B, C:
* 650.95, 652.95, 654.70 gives 0.165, 6.42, 6.72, 6.34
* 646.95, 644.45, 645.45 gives 0.146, 6.77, 6.01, 6.1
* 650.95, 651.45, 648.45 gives 0.157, 6.42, 6.9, 6.83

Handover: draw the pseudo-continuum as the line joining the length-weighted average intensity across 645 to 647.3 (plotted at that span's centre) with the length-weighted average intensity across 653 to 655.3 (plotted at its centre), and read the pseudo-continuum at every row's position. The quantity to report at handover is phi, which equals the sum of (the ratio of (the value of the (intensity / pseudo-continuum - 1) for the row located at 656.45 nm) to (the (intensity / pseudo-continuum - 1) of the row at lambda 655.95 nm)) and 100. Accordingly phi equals 102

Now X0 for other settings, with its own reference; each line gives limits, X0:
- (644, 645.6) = 1.04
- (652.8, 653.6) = 1.08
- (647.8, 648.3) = 1.05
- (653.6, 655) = 1.07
